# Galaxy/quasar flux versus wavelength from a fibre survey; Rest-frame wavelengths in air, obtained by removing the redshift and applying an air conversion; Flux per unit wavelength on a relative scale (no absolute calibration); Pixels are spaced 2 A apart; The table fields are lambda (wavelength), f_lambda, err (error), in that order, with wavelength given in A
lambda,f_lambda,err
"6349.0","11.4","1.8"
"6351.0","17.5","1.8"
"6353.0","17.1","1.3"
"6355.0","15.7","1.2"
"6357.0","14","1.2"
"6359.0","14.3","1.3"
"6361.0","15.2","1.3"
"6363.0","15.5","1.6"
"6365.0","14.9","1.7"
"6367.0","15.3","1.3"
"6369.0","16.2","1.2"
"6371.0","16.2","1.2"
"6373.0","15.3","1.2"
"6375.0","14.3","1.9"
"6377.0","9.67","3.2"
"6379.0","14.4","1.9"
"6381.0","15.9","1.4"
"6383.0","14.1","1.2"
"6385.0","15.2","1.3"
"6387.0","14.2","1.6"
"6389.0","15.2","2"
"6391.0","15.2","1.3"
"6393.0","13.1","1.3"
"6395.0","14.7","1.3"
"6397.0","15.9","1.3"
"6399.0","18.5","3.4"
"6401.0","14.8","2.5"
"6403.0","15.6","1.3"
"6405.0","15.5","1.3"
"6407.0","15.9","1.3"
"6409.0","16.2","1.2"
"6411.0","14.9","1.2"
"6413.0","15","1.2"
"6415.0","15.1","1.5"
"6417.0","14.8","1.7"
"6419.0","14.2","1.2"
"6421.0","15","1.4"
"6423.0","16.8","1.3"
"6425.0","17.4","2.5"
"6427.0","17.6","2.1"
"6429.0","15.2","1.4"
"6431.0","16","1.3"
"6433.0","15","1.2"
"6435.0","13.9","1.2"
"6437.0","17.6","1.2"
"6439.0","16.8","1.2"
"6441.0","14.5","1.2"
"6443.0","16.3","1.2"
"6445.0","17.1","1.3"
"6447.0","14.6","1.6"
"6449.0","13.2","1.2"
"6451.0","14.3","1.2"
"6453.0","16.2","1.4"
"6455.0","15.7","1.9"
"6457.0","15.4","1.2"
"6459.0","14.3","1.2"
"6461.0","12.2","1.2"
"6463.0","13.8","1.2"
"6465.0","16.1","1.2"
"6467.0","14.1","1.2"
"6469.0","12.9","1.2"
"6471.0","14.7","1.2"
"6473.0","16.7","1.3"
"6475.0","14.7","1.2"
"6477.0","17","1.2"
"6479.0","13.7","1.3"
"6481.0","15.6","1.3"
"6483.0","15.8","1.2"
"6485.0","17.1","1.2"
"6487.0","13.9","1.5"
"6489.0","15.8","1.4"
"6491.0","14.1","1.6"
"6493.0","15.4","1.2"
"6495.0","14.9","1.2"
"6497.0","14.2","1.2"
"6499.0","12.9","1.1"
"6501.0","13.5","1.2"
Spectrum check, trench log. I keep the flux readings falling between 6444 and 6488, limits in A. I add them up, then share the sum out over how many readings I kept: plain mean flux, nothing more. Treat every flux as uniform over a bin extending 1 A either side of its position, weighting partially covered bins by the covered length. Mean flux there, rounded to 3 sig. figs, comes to 15.0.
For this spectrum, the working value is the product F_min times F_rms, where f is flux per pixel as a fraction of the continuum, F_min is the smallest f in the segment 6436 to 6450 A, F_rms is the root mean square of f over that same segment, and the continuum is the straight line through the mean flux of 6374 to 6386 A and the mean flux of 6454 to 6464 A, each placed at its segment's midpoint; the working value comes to 1.03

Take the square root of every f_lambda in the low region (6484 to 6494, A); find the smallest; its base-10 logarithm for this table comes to 0.572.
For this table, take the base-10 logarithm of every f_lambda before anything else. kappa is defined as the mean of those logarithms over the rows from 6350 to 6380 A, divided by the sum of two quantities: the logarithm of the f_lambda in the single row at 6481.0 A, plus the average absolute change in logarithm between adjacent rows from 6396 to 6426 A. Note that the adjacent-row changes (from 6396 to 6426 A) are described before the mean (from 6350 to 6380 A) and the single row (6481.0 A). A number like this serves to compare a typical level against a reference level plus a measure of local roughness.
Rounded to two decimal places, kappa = 0.96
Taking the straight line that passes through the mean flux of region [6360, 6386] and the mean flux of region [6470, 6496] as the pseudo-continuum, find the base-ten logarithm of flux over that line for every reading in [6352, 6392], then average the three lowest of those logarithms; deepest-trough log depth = -0.076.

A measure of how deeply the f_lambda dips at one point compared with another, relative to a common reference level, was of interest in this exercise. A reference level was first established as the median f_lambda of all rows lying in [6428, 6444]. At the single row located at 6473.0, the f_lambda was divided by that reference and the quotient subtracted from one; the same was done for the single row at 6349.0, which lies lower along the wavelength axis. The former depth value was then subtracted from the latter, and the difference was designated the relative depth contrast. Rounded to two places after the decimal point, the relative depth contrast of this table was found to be 0.34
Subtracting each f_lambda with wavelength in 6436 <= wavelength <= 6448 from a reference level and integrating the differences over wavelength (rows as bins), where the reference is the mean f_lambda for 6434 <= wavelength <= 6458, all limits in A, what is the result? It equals -8.2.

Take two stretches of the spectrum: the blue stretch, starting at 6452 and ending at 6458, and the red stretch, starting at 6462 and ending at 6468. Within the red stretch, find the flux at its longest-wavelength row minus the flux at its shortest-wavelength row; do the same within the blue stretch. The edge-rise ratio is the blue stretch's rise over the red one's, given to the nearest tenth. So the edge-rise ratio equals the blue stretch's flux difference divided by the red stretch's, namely -2.7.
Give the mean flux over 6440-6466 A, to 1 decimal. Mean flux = 14.9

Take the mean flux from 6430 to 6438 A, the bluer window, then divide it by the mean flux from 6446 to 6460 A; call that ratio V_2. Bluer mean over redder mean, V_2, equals 1.05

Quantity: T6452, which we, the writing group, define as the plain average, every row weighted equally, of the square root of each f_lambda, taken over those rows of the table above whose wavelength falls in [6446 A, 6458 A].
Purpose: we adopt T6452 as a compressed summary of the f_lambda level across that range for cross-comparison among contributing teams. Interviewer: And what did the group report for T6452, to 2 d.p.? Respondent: 3.86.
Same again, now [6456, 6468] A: 3.78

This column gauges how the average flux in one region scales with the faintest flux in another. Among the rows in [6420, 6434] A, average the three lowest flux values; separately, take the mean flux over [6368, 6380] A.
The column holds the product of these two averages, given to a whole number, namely 216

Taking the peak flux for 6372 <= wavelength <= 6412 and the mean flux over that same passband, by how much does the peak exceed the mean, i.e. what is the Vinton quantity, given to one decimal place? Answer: 3.6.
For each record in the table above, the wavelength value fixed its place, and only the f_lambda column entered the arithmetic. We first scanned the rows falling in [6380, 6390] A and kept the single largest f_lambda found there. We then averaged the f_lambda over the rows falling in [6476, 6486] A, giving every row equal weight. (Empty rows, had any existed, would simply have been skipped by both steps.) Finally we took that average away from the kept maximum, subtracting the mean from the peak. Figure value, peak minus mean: 0.1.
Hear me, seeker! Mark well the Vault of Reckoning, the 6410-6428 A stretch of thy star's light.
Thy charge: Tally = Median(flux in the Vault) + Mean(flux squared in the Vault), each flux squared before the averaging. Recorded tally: 261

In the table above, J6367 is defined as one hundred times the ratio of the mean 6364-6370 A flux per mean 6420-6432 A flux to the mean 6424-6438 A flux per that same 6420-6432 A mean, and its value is 96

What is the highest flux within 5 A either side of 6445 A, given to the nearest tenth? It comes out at 17.1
